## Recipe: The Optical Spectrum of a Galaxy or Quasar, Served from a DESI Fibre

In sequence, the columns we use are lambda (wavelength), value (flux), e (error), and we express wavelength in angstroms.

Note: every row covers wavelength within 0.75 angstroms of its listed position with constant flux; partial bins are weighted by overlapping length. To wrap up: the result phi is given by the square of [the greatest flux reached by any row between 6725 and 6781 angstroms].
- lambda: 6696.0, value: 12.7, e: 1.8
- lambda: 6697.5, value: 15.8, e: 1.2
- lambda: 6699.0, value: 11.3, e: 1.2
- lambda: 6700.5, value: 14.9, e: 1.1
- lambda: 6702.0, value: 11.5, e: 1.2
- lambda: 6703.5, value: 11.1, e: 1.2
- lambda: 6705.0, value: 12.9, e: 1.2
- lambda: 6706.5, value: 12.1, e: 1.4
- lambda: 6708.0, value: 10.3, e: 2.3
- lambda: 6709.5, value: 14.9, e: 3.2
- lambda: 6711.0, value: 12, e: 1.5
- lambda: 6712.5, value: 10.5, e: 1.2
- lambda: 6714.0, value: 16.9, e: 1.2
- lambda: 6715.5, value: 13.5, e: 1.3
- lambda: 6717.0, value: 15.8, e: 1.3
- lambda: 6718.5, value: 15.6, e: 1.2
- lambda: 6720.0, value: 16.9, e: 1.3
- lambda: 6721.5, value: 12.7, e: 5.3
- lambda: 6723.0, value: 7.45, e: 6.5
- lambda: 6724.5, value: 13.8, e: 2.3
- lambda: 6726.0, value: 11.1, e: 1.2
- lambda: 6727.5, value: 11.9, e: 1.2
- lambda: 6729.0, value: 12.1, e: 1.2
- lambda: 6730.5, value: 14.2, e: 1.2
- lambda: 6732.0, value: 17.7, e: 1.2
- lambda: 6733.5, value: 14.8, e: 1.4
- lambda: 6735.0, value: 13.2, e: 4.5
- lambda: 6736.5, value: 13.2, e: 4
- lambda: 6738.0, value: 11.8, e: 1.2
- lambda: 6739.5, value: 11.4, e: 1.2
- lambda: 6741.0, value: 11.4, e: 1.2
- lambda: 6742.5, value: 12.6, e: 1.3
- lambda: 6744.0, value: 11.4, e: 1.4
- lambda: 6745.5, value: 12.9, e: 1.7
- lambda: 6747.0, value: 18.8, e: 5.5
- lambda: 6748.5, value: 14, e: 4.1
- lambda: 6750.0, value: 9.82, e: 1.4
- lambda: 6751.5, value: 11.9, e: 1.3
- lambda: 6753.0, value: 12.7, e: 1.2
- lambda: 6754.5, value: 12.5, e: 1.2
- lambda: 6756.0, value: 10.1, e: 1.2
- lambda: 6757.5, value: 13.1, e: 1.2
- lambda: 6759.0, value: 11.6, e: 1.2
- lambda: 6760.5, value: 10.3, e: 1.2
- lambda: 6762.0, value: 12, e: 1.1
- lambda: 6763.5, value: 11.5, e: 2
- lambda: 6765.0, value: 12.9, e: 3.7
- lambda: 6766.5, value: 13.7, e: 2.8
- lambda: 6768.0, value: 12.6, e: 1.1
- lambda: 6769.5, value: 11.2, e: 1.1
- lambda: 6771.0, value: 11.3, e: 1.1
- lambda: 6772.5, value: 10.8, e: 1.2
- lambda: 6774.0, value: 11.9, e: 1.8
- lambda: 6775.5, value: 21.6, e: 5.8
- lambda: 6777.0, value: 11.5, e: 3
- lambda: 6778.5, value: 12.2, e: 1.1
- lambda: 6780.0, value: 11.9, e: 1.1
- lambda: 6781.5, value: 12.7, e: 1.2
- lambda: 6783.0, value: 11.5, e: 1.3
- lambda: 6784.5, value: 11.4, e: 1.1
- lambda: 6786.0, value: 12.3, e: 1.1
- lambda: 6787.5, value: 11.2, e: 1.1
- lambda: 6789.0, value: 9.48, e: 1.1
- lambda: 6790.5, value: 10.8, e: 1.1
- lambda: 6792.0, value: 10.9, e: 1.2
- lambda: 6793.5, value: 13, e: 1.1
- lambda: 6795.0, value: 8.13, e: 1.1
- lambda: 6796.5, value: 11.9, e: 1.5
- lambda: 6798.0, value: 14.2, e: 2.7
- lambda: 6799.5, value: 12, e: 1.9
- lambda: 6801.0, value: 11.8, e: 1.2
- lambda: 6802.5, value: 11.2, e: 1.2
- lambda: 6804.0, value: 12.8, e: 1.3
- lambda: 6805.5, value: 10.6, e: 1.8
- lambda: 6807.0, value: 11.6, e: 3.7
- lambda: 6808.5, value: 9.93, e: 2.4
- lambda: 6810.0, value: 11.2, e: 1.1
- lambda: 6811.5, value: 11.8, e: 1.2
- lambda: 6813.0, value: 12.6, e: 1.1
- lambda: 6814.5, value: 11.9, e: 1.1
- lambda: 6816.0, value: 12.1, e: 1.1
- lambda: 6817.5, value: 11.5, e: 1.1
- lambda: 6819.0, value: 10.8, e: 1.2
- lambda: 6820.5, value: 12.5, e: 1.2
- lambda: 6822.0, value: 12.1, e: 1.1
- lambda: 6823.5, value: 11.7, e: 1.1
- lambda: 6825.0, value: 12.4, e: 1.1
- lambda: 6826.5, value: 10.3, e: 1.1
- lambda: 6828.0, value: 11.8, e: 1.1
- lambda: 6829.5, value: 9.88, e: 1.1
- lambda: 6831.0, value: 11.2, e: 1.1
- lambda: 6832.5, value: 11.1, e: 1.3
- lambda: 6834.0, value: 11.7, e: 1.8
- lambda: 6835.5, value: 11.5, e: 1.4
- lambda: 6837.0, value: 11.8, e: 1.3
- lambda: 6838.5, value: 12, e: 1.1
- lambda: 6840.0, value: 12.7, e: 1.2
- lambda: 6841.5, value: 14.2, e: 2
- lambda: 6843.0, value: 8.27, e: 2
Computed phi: 467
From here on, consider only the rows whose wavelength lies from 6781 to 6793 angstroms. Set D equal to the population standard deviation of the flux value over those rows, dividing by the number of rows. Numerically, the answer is 0.9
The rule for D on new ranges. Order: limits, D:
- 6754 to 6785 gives 2.3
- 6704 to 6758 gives 2.3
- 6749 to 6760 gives 1.2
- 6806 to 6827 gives 0.8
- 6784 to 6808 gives 1.4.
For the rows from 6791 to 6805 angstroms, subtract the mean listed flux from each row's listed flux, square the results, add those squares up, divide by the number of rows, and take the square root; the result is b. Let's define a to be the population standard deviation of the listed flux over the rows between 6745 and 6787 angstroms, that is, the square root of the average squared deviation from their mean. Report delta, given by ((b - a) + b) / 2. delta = 0.4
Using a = 2.4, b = 1.6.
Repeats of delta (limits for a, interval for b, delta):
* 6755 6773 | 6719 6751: 2.0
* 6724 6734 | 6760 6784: 1.5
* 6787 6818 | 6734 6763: 1.2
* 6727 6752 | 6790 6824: 0.0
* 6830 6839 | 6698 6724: 2.4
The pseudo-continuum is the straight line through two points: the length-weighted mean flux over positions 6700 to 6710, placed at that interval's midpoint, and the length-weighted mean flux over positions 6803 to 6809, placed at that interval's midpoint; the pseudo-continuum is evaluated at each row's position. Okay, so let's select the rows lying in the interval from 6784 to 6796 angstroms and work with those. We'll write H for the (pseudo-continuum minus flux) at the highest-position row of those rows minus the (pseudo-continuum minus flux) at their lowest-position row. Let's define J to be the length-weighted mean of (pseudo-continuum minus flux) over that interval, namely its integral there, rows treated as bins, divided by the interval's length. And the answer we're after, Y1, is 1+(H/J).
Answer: 7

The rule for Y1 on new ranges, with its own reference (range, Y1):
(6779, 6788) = -1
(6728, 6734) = 2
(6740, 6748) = 6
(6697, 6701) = 0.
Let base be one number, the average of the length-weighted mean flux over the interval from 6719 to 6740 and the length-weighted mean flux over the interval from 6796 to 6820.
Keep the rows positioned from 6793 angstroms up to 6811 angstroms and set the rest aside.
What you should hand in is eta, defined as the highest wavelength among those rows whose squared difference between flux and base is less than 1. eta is 6807.0 angstroms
